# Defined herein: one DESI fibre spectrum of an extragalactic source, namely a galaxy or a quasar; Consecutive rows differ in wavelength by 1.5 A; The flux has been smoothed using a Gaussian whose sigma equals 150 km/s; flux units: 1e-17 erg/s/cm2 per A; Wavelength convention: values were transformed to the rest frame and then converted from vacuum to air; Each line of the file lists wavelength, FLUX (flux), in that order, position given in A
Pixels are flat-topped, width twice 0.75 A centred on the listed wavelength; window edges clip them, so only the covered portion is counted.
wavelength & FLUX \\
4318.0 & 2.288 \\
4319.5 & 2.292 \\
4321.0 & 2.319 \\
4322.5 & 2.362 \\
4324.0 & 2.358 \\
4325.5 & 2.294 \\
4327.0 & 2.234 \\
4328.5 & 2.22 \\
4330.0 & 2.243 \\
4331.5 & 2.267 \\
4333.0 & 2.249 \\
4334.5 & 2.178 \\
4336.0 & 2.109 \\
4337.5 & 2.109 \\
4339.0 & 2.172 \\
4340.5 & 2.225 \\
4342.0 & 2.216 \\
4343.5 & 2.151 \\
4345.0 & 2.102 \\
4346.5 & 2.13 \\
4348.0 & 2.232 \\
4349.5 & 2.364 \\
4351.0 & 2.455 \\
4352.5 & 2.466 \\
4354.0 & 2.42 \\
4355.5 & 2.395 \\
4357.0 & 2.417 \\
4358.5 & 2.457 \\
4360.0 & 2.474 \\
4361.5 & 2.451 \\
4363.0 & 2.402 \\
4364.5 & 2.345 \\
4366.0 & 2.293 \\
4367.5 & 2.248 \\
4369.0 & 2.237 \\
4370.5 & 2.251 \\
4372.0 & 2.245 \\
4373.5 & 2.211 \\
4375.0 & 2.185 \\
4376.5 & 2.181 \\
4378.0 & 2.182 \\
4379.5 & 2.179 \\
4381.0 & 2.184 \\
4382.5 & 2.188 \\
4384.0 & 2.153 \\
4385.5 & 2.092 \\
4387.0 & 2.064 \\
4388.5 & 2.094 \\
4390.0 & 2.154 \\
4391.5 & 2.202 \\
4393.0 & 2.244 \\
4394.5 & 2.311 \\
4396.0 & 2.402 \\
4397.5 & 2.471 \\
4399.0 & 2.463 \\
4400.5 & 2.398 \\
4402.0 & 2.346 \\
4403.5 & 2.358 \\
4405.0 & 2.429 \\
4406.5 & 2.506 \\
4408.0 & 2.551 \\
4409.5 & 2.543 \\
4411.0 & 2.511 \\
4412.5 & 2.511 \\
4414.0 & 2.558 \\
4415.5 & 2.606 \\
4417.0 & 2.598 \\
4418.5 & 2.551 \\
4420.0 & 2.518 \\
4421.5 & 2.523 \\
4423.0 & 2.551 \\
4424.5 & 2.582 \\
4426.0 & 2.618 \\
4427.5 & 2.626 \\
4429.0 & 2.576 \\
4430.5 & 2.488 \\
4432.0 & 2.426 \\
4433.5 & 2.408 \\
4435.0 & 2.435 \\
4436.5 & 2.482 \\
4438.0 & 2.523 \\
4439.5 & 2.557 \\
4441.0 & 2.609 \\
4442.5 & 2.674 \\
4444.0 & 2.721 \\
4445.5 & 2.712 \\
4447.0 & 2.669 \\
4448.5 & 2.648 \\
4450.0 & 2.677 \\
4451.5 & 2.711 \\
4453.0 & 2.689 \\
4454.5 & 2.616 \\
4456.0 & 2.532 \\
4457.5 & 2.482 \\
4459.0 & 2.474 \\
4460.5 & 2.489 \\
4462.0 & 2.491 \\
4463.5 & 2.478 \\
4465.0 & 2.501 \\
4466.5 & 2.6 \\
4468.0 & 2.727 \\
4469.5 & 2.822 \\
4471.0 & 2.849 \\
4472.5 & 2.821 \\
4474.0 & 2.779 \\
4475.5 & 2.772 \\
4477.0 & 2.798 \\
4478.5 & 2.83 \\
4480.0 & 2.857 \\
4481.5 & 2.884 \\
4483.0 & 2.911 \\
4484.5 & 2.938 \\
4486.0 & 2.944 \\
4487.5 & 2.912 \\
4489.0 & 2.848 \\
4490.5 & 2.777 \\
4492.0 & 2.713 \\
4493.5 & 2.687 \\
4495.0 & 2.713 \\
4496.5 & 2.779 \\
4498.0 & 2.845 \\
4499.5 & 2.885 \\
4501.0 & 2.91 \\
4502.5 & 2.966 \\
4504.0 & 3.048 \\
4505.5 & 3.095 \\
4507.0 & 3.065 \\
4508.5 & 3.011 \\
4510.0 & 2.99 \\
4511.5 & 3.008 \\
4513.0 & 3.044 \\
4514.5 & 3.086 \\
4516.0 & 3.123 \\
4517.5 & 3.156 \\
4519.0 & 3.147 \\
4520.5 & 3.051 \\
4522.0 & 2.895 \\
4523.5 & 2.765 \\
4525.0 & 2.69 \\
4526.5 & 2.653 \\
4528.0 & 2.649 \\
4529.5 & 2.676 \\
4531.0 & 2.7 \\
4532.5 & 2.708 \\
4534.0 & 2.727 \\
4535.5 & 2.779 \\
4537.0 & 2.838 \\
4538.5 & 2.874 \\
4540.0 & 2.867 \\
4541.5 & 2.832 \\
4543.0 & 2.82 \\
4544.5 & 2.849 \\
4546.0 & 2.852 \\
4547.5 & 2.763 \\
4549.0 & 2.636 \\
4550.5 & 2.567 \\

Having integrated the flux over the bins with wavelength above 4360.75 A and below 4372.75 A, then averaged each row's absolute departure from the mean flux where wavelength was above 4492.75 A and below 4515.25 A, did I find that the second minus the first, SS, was -28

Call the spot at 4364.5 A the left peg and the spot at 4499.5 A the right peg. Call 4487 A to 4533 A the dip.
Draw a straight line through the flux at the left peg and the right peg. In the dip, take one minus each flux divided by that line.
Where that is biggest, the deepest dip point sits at 4528.0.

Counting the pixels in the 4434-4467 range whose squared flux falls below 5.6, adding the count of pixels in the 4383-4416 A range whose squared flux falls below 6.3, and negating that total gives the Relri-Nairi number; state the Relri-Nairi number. -16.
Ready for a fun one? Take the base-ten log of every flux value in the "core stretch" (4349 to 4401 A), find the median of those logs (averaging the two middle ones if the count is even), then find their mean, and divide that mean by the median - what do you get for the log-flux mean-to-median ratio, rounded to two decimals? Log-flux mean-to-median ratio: 1.02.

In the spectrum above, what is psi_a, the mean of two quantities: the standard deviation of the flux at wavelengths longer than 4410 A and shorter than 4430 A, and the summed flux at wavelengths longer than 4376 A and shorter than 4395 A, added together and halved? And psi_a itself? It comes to 14.1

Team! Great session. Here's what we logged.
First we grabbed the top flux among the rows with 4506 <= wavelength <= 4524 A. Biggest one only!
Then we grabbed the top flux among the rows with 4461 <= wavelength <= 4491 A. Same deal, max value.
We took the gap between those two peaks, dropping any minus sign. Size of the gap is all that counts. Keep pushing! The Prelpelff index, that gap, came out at 0.2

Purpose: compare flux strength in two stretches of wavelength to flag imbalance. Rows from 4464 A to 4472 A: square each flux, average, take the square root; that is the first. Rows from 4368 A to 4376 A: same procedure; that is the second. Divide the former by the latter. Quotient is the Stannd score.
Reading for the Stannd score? 1.21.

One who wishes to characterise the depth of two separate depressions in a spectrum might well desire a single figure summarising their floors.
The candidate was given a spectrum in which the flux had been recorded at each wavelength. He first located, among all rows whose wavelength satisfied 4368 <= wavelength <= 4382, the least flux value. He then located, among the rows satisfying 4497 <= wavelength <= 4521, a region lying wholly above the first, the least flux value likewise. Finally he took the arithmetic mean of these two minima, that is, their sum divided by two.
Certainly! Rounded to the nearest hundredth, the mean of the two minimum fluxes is 2.51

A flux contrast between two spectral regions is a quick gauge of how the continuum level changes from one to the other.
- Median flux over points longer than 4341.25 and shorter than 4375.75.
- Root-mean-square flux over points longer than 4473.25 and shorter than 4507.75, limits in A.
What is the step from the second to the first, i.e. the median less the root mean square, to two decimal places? -0.58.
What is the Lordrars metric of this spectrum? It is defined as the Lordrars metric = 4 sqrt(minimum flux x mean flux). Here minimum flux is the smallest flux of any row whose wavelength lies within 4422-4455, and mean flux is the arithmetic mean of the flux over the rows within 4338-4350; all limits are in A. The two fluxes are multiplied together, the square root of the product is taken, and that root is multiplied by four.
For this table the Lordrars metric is 9.2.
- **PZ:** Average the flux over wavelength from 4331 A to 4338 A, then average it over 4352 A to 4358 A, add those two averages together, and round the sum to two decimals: 4.61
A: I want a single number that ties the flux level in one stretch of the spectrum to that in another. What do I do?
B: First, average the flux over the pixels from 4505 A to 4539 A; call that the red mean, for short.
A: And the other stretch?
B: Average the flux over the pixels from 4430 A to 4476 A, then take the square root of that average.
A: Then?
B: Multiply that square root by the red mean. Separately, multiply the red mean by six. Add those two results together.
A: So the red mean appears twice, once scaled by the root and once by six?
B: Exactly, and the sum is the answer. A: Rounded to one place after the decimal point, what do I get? 22.1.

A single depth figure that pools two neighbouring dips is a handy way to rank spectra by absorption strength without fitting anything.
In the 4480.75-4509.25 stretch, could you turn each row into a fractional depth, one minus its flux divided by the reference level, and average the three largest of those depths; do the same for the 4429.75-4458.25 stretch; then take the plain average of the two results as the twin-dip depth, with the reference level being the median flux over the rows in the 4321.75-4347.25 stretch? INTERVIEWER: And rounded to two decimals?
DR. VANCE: -0.15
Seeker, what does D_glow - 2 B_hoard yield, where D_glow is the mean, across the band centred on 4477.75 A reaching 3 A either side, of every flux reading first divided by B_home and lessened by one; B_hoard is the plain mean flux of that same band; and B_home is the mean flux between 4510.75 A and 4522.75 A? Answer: -5.7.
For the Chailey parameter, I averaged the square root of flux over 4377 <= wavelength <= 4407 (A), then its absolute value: 1.51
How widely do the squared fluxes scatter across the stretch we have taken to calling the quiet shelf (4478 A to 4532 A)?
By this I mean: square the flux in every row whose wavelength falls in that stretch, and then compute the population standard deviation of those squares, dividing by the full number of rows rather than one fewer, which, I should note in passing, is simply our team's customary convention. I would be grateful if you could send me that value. 0.9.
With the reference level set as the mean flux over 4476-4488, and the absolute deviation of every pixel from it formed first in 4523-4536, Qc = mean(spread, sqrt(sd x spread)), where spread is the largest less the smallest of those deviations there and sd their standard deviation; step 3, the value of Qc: 0.10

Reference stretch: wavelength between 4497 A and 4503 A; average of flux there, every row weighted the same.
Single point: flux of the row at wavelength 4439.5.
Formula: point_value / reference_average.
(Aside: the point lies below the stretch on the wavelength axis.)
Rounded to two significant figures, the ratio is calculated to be 0.88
